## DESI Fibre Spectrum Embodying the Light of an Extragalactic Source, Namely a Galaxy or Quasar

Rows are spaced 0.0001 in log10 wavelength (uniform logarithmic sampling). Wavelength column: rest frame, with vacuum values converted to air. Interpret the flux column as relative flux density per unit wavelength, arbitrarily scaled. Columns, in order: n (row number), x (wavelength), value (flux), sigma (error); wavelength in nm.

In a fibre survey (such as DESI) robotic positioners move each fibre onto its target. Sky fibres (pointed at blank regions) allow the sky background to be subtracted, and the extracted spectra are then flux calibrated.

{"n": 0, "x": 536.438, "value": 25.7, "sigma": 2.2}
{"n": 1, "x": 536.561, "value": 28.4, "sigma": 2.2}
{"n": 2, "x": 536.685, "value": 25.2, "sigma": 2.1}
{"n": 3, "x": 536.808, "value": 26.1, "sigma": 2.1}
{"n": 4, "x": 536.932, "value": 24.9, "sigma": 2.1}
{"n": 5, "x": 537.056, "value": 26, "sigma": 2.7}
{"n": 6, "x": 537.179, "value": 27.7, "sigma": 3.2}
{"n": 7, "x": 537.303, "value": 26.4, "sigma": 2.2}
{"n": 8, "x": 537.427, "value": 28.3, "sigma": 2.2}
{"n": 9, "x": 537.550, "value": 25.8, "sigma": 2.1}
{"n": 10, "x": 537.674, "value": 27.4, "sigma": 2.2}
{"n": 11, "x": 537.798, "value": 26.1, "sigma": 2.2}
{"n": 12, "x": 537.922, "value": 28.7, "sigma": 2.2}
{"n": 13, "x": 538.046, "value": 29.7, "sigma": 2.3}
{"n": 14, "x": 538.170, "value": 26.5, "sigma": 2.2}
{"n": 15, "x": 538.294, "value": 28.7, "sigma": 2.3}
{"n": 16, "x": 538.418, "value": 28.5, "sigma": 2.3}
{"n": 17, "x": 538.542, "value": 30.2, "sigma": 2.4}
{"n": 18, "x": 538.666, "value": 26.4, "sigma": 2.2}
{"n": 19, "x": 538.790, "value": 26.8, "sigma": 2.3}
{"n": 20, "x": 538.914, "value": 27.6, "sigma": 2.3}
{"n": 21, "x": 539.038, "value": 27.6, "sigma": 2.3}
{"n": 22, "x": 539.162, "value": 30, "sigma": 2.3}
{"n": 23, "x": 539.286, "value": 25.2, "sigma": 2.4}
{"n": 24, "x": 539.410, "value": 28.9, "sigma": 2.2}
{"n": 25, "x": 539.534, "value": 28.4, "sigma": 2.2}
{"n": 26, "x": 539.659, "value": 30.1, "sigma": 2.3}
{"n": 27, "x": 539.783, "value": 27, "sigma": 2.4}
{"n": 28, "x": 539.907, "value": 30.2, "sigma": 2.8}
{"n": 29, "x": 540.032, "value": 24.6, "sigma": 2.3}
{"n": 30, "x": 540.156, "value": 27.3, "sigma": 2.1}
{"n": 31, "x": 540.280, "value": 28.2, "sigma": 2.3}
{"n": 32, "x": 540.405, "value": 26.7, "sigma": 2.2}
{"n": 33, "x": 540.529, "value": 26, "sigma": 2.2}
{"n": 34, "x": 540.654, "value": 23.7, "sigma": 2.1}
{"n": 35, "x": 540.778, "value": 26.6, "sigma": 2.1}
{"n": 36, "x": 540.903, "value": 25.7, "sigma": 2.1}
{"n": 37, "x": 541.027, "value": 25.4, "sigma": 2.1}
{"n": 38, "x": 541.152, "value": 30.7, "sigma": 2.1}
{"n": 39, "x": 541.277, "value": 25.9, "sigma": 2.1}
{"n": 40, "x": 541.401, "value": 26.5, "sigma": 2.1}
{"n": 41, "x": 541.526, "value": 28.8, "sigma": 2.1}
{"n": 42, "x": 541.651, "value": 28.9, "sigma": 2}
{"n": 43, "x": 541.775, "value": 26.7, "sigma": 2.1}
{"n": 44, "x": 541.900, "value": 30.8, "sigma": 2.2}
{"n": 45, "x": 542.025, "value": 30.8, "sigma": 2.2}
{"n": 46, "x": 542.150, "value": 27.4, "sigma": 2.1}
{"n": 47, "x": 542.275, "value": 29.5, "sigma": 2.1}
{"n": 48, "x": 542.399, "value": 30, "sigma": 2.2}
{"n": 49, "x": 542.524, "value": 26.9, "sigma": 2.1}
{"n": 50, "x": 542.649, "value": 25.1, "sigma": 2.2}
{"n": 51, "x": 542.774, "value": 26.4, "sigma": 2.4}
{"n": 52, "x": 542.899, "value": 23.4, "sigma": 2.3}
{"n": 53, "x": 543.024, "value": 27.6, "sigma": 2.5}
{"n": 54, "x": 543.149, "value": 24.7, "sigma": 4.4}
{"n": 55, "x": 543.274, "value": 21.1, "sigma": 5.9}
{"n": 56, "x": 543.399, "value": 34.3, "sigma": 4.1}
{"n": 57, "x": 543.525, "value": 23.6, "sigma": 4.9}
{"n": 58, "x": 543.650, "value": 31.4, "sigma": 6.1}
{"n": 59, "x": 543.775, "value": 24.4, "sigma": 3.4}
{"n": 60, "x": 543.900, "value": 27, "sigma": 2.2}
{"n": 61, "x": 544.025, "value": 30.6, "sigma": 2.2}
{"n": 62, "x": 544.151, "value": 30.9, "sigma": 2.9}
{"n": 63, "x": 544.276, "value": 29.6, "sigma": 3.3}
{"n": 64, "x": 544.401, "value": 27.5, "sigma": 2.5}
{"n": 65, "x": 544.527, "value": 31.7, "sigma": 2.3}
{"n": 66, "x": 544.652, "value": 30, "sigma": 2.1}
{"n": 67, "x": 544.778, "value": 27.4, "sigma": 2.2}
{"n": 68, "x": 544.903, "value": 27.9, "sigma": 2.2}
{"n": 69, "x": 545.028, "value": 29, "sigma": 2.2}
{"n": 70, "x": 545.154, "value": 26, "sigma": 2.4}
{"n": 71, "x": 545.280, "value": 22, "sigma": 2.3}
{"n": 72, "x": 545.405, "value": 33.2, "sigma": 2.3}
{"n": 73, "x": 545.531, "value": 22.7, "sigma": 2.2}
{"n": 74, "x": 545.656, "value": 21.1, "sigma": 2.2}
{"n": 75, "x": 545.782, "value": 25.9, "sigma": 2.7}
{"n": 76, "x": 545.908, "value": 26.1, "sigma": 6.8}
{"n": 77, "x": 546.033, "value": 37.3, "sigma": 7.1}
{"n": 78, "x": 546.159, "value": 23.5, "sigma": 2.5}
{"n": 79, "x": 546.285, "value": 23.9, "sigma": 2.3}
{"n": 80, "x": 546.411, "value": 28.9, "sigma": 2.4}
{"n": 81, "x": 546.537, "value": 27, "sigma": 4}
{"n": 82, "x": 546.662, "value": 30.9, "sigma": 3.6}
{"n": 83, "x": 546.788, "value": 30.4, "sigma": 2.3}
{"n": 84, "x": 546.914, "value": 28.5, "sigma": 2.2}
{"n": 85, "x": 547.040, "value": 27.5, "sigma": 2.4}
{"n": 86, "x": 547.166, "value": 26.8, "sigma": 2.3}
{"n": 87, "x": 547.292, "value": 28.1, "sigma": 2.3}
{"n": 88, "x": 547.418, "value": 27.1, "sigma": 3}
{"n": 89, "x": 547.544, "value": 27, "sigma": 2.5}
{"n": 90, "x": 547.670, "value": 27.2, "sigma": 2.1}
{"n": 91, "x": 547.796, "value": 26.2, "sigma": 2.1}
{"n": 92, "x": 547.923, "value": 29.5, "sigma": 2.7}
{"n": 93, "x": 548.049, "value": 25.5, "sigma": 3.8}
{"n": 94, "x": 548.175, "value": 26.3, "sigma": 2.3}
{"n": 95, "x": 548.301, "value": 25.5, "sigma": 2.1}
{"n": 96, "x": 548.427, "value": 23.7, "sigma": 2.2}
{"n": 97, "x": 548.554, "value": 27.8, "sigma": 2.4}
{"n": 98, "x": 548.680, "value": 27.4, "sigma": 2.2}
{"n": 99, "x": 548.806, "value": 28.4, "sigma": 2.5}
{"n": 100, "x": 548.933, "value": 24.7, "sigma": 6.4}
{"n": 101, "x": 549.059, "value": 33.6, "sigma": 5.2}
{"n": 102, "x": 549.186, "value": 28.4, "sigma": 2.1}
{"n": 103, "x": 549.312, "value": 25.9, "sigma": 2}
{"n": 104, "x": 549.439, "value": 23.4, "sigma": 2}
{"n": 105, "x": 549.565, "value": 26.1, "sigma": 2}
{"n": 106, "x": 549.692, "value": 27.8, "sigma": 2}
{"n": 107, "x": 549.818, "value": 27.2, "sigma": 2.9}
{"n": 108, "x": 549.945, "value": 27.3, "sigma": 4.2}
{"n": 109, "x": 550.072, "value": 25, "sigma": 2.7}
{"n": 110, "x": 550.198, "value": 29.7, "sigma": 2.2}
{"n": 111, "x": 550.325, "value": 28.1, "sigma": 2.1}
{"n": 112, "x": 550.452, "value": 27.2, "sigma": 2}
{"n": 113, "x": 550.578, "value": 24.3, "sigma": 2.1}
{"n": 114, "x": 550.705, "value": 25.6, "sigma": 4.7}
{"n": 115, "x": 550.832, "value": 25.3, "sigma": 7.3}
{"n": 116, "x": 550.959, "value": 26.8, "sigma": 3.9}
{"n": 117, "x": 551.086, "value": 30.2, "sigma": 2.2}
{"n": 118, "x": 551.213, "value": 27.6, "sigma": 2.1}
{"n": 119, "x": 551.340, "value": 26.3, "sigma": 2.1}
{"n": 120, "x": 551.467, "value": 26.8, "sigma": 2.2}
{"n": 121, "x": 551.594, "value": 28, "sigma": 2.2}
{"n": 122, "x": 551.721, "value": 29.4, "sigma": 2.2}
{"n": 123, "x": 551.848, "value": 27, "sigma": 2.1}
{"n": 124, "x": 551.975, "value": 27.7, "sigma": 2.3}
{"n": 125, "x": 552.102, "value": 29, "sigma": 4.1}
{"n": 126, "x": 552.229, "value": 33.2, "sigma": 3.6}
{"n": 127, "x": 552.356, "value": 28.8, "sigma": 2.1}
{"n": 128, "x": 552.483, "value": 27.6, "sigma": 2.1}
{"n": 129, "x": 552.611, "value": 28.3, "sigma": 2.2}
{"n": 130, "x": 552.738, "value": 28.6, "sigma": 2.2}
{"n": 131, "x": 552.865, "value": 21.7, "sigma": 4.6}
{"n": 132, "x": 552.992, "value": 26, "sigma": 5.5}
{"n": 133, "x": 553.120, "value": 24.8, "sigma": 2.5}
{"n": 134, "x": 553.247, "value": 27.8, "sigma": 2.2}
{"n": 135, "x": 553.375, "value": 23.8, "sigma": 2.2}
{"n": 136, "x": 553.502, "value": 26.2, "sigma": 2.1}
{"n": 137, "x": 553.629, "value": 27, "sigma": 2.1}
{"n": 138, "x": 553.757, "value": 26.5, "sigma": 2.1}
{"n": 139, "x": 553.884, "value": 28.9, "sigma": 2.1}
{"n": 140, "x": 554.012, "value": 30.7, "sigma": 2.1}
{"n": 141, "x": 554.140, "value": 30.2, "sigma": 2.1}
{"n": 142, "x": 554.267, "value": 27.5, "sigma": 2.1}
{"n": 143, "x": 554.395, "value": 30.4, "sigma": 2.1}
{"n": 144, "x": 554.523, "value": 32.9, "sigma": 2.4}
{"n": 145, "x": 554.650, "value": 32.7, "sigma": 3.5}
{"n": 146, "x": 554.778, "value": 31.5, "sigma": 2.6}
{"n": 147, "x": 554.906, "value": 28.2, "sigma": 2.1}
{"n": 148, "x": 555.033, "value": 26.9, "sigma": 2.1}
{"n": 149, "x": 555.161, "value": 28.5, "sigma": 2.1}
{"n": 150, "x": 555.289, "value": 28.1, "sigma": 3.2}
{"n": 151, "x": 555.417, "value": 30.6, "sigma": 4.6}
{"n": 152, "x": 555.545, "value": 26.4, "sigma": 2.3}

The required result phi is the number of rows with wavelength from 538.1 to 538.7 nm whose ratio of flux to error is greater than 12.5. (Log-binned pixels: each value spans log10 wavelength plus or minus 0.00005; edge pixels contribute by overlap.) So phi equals 1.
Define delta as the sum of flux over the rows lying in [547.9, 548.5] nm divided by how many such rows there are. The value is 26.1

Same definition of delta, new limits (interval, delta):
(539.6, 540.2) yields 27.8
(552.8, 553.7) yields 25.3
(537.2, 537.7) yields 27.0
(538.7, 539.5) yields 27.7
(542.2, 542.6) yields 28.8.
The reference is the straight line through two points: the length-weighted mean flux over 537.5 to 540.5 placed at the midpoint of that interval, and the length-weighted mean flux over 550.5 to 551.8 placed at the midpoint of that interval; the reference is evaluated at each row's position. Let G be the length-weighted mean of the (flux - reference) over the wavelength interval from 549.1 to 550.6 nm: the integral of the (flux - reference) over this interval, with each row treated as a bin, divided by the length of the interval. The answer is -0.2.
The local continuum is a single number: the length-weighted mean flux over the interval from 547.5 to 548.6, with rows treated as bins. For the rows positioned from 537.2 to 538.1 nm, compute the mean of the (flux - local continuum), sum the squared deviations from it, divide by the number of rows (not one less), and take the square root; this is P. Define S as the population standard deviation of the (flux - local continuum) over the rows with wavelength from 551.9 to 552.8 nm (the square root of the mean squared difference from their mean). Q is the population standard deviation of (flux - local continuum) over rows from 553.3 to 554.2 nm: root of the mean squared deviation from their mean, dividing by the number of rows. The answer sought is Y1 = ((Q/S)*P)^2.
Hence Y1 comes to 3.0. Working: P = 1.4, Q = 2.3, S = 1.77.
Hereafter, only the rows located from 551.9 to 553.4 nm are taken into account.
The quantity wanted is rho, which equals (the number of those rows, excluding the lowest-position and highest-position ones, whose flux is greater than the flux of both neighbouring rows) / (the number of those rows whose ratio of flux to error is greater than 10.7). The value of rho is 0.57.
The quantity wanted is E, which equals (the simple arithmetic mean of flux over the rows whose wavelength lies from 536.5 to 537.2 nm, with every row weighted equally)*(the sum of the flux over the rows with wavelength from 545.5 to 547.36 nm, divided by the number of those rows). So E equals 719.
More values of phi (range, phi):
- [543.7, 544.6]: 2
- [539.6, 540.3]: 2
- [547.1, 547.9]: 1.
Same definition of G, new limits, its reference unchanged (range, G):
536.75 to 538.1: -0.9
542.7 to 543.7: -1.0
